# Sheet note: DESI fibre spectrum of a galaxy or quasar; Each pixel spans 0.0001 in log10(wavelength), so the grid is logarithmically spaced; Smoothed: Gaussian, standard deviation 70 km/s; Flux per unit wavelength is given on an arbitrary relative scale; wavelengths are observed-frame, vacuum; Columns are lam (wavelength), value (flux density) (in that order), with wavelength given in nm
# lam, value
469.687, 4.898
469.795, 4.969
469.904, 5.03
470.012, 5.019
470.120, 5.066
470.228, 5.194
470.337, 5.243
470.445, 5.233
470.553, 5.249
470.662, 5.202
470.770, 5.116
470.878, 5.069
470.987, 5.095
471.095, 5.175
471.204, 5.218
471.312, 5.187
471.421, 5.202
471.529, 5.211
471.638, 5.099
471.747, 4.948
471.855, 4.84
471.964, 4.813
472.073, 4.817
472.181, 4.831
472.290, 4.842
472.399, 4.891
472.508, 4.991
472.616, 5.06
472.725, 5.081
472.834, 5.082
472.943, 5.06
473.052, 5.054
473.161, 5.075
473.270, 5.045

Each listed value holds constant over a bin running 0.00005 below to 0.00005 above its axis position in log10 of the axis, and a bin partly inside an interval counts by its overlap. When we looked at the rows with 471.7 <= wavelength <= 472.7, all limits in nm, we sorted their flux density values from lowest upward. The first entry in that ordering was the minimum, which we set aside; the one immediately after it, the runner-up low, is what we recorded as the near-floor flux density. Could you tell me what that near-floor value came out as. 4.817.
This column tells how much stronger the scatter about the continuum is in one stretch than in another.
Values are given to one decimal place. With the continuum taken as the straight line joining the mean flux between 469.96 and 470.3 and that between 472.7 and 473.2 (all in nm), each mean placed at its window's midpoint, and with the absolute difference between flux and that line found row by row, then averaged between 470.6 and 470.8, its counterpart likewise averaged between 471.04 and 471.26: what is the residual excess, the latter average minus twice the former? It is 0.0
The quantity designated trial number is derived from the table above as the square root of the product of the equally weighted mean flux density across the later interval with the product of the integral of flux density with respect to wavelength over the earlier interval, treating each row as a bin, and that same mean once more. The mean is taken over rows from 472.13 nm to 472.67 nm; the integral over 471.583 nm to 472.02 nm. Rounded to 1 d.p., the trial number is 7.2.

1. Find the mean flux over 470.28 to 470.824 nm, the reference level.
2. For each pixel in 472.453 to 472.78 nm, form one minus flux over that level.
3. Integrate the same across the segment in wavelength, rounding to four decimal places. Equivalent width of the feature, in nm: 0.0103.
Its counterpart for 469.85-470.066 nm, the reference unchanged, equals 0.0076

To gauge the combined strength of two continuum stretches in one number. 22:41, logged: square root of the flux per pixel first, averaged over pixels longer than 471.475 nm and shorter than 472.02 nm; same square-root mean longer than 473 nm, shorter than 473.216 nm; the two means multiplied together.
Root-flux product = 5.02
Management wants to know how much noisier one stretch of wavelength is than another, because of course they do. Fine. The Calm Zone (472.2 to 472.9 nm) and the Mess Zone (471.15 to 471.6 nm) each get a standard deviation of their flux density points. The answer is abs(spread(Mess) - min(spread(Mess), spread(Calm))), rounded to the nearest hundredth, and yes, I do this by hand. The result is 0.00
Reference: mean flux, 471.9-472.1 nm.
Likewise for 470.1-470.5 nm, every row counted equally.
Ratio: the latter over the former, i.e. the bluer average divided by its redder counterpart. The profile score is 1.08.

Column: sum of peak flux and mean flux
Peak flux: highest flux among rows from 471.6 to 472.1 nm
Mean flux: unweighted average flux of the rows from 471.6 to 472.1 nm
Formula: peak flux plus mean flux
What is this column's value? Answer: 10.0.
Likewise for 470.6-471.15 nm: 10.3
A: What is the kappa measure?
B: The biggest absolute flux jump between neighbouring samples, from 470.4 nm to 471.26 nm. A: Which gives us 0.086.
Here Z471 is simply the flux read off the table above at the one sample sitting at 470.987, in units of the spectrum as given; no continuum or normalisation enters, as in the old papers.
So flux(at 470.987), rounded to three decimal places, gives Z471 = 5.095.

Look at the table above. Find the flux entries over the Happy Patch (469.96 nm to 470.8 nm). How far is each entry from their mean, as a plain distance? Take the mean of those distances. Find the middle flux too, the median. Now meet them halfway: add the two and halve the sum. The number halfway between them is 2.64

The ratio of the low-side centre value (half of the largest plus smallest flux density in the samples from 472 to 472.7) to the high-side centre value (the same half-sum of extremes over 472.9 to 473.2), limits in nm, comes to 0.98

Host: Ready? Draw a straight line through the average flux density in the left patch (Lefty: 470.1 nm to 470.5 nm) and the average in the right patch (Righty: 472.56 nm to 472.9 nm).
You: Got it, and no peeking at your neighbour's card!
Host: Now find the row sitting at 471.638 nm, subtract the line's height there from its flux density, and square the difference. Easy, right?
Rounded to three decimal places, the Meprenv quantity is 0.001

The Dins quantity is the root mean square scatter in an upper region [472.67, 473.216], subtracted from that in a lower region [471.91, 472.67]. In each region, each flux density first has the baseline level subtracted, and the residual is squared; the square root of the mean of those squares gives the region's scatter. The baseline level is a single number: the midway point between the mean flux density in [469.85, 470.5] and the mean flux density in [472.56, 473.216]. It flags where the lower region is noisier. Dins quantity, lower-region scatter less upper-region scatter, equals 0.195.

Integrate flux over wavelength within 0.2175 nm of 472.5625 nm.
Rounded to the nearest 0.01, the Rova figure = 2.18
